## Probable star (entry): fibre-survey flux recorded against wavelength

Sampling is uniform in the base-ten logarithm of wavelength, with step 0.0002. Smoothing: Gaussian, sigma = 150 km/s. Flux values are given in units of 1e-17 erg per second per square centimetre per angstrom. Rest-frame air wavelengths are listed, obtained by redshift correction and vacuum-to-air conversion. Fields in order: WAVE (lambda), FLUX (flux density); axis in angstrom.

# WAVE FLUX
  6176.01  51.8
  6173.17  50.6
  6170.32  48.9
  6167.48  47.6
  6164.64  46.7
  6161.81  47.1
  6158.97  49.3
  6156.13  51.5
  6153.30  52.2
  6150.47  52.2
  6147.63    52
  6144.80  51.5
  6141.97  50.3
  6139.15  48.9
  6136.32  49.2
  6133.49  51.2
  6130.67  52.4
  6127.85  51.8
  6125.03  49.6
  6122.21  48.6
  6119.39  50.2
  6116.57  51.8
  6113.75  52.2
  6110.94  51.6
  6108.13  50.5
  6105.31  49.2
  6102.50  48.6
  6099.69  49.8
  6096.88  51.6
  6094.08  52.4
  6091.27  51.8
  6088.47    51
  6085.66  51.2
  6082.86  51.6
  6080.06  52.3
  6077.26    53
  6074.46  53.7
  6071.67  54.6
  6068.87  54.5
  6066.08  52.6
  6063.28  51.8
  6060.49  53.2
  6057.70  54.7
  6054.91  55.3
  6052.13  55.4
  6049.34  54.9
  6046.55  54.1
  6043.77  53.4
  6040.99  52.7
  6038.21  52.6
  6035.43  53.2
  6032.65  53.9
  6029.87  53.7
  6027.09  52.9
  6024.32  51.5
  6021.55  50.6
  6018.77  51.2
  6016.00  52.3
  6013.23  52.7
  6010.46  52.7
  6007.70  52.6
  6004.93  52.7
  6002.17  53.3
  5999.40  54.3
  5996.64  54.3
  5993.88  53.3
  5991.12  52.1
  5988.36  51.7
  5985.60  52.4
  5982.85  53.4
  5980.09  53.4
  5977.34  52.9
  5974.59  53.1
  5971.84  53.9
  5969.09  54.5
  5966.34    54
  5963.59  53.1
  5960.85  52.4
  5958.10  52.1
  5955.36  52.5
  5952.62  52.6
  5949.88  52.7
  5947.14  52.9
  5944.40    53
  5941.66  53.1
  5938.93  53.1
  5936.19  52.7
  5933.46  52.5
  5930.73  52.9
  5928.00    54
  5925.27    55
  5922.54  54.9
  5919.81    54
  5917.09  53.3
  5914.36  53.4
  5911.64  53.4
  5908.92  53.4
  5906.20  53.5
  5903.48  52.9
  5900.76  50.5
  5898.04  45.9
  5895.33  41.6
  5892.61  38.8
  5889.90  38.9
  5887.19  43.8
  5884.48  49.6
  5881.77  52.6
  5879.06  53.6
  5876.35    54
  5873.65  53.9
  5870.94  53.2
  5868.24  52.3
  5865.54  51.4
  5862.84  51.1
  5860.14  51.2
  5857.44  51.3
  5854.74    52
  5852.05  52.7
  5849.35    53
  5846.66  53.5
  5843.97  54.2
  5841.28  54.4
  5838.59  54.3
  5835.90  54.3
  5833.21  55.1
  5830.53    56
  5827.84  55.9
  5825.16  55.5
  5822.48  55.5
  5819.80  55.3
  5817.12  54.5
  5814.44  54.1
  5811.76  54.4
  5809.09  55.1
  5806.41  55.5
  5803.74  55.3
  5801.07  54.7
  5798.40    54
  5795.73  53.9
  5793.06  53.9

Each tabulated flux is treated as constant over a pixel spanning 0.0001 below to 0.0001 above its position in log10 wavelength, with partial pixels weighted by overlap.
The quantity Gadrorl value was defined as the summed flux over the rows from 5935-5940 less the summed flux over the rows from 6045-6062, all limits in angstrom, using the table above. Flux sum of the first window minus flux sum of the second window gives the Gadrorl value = -222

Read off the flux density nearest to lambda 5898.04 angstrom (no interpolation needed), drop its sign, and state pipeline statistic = 45.9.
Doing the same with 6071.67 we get 54.6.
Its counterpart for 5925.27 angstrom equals 55.0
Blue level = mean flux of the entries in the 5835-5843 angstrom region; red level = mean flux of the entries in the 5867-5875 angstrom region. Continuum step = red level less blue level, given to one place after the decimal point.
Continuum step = -1.2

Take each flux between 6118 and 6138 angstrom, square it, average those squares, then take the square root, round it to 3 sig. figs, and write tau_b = 50.4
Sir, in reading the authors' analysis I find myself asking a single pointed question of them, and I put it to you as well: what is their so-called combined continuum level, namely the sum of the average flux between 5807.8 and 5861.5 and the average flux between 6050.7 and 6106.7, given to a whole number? 107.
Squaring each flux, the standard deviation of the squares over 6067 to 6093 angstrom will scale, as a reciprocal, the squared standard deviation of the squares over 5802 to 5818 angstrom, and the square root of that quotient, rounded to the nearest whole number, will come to 5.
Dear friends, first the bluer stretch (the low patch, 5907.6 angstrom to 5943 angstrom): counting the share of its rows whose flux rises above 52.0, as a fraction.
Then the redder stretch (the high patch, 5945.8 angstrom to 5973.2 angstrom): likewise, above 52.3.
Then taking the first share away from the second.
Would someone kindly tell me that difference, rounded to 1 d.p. -0.1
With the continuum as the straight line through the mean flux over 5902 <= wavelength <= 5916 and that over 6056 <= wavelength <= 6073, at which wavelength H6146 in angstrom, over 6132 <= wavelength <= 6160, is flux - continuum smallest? 6139.15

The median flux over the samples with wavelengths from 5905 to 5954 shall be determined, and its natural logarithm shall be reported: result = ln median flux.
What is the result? 3.974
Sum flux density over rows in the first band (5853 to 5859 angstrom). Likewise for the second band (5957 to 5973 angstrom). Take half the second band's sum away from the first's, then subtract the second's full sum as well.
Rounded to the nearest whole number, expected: -377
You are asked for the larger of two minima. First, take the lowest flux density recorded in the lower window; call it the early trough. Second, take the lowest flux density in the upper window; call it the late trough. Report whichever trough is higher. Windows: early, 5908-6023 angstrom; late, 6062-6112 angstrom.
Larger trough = 50.6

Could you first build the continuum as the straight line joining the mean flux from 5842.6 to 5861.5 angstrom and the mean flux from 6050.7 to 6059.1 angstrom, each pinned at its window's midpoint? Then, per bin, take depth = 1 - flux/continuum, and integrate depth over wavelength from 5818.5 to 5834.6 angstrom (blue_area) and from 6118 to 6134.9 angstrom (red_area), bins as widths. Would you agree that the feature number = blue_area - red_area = -2.7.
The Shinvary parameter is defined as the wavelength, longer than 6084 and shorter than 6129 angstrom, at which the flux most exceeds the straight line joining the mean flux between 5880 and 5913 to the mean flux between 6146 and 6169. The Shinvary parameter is 6094.08 angstrom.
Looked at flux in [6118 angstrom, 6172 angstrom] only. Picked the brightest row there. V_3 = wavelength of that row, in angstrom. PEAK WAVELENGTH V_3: 6130.67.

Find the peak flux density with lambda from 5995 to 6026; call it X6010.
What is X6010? 54.3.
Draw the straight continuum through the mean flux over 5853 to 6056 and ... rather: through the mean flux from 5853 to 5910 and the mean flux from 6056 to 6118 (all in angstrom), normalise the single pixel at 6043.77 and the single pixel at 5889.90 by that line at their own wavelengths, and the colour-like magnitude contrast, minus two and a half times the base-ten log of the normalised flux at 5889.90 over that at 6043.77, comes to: 0.31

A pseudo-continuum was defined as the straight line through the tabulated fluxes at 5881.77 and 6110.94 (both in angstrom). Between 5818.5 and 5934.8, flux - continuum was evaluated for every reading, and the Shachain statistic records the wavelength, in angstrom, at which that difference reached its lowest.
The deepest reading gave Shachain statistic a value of 5892.61 angstrom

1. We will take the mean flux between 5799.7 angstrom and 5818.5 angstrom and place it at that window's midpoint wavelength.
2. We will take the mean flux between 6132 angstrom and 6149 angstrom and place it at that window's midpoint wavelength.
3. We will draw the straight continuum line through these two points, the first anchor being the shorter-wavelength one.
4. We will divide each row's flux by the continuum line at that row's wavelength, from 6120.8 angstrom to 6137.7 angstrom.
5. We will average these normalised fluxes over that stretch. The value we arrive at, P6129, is 1.00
